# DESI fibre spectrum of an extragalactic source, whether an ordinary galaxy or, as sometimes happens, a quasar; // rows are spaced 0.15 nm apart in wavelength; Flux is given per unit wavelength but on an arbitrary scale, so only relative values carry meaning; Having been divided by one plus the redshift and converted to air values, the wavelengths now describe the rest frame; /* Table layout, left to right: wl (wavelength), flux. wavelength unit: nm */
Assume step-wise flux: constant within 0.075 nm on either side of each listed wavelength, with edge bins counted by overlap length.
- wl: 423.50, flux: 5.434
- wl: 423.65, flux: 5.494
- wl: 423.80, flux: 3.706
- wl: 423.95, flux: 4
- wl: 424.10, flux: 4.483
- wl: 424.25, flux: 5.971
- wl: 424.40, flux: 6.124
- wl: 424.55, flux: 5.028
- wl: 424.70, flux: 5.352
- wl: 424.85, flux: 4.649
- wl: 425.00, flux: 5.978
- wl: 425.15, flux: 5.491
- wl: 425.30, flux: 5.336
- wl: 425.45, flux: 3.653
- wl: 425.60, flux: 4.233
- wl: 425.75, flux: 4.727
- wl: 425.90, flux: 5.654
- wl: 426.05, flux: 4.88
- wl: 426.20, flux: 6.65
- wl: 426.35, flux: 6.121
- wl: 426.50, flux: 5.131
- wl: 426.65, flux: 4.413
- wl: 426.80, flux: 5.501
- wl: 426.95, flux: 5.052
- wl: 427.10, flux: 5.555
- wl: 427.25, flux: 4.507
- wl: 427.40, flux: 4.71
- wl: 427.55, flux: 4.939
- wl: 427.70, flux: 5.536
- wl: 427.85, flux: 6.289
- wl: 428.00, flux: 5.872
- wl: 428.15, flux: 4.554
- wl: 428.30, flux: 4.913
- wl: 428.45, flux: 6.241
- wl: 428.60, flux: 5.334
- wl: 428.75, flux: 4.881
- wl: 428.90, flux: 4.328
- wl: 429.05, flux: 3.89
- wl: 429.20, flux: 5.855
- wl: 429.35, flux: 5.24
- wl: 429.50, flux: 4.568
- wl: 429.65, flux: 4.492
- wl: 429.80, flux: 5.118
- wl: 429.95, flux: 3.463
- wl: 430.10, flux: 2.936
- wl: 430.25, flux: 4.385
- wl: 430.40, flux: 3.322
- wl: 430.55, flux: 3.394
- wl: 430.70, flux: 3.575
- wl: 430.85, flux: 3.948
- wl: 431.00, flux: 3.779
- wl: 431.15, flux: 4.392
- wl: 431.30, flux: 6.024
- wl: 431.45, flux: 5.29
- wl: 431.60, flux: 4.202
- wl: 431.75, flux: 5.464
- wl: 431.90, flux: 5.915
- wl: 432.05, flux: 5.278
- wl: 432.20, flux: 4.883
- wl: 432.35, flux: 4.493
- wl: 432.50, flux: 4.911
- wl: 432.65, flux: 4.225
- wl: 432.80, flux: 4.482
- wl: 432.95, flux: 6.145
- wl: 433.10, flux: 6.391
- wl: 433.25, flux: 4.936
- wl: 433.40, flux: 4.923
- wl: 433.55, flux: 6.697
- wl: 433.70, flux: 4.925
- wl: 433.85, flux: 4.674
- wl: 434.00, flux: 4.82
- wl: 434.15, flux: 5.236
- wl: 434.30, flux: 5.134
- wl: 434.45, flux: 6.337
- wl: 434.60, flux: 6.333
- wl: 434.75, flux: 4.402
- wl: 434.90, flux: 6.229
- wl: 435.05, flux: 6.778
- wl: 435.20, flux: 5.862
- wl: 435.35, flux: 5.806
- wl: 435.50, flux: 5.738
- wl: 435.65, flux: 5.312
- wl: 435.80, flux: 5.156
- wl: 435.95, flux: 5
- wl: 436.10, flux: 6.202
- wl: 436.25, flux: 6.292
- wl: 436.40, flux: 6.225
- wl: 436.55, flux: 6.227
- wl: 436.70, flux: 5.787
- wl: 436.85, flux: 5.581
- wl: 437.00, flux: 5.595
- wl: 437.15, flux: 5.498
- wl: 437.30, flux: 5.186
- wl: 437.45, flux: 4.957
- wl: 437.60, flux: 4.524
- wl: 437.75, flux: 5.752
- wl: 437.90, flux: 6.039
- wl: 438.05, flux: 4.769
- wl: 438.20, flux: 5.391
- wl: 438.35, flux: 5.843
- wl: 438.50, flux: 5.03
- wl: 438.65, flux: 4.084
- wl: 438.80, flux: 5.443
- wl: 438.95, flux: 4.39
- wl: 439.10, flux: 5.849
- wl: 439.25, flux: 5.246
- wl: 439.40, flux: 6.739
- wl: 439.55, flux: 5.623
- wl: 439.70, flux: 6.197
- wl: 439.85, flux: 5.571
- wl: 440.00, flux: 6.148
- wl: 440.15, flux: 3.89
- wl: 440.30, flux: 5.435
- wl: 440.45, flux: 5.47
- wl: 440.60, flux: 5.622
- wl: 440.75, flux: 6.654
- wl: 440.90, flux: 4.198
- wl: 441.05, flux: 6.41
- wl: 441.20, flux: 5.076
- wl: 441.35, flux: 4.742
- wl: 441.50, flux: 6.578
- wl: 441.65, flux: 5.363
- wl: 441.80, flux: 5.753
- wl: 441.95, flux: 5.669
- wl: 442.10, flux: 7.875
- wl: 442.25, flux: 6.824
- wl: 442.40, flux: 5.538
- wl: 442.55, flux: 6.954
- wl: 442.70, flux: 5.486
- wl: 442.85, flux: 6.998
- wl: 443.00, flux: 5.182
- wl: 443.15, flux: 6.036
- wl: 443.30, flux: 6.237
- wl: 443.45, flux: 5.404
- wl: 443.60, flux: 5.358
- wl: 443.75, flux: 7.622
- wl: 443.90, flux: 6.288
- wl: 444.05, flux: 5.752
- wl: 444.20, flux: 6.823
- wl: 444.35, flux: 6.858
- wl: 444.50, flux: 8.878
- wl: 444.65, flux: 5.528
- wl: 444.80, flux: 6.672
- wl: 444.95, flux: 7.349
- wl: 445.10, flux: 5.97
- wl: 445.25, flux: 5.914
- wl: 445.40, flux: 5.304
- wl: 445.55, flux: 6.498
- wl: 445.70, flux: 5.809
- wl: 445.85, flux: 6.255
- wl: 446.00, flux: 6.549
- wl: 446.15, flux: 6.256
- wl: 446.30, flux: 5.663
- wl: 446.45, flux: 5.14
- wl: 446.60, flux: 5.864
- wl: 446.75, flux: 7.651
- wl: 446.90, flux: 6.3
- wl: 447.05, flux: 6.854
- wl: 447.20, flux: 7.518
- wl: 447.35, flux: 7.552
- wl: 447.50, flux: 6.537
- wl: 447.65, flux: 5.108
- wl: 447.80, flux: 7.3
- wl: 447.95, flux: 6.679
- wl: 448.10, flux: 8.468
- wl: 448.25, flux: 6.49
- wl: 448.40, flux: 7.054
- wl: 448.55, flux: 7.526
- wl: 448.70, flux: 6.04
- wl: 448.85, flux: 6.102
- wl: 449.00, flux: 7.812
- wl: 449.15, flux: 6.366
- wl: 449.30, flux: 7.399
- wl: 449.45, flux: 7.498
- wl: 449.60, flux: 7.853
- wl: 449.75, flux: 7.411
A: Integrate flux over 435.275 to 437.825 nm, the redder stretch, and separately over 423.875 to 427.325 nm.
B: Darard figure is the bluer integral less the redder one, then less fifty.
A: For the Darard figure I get -46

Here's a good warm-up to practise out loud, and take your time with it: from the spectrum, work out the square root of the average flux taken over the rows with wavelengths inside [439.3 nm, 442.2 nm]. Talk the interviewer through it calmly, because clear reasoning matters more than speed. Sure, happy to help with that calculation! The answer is 2.40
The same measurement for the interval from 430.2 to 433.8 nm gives 2.20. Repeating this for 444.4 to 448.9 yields 2.56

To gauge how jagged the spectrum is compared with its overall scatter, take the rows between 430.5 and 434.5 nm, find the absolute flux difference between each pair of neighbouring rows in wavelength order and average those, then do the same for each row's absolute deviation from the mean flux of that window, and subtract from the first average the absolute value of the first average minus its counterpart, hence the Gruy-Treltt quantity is 0.68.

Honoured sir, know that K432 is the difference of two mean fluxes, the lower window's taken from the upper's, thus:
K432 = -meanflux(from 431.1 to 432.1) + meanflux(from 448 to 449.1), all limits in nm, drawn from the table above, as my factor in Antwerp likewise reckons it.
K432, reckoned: 1.8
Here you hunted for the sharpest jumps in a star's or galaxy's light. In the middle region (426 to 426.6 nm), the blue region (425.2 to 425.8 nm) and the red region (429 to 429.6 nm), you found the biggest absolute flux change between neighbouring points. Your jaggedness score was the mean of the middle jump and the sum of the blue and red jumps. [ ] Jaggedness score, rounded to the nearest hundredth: 2.71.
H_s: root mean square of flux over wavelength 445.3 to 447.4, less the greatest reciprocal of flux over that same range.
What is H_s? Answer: 6.22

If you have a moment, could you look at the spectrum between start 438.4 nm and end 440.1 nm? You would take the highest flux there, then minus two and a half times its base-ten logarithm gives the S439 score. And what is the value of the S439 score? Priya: -2.071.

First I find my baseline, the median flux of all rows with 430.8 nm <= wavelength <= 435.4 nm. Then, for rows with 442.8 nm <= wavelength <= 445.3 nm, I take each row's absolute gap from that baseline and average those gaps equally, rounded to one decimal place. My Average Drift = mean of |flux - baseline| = 1.3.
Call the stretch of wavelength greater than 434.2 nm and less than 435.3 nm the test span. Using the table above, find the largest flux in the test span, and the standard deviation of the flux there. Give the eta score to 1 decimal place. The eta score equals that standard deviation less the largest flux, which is -6.0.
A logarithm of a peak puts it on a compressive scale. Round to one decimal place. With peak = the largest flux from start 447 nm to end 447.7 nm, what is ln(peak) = 2.0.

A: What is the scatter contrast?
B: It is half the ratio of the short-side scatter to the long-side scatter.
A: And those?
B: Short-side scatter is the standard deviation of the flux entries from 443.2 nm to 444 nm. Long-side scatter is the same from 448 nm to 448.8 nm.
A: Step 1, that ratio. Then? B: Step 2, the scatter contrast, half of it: 0.5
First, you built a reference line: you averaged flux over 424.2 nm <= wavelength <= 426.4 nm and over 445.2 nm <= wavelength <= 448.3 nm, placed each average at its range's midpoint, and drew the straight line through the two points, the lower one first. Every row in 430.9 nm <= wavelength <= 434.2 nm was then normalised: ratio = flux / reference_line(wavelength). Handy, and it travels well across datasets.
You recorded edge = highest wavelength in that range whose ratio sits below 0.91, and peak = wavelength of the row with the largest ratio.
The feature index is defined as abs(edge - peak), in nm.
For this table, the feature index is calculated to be 0.60 nm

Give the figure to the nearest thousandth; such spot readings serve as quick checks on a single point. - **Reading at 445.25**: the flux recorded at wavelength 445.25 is 5.914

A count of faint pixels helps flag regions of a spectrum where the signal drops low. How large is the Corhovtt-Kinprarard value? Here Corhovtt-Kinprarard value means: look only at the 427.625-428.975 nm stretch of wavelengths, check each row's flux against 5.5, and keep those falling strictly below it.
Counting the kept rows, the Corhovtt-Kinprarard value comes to 5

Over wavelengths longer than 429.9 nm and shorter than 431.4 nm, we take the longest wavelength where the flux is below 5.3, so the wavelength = 431.15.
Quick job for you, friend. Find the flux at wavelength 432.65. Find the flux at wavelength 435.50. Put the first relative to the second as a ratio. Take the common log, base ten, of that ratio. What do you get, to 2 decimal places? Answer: -0.13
